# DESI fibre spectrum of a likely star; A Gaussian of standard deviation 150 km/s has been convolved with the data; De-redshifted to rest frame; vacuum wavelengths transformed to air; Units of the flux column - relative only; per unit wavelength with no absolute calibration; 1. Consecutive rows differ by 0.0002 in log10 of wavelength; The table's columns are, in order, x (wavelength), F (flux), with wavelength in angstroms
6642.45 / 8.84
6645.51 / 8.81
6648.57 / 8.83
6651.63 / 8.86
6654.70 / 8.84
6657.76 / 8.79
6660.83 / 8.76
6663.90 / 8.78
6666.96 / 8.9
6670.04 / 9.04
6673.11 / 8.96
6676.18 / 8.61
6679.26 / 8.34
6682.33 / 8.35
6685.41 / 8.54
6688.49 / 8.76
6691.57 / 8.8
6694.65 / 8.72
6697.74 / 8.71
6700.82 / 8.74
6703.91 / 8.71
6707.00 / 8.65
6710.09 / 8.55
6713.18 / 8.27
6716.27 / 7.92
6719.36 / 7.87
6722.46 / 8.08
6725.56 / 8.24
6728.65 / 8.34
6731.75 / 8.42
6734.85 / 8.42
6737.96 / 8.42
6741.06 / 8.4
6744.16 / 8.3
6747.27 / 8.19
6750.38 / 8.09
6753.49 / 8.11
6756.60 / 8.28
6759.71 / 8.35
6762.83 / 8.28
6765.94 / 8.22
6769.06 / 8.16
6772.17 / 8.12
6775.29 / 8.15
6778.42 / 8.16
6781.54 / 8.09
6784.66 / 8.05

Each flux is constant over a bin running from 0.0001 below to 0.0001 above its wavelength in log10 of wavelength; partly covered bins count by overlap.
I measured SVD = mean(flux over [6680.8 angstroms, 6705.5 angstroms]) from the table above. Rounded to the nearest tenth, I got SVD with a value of 8.7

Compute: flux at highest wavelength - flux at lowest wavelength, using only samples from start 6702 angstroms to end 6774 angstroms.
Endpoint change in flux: -0.59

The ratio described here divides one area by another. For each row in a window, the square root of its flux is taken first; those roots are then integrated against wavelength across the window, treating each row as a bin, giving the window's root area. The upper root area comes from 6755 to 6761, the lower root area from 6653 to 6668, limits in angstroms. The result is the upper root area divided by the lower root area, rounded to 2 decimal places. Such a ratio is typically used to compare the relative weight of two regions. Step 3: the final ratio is 0.39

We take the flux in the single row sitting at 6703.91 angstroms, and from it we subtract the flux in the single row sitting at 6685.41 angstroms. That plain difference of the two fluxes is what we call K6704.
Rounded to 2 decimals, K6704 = 0.17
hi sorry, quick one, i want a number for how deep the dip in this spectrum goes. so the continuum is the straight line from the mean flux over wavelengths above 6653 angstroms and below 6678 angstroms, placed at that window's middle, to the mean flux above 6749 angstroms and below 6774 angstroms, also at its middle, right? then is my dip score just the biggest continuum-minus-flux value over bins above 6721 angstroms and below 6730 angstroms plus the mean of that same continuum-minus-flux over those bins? 0.60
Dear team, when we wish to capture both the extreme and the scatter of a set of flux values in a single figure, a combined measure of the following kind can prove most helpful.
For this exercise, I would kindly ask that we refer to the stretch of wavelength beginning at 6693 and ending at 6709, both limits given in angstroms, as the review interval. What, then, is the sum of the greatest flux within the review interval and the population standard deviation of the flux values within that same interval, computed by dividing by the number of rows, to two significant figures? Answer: 8.8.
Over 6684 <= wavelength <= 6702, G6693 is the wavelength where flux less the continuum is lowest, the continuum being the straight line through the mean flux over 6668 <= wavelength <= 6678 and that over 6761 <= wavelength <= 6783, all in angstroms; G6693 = 6685.41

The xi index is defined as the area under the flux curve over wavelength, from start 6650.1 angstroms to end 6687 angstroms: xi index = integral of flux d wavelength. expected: 322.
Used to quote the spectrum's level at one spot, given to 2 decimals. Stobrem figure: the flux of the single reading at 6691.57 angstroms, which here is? 8.80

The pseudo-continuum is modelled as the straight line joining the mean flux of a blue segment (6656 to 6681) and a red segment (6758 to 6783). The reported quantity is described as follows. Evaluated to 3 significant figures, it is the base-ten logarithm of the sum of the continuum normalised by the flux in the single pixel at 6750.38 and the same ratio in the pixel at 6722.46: 0.317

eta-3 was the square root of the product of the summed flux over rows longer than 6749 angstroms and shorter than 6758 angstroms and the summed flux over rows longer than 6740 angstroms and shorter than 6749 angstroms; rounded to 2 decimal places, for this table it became 24.68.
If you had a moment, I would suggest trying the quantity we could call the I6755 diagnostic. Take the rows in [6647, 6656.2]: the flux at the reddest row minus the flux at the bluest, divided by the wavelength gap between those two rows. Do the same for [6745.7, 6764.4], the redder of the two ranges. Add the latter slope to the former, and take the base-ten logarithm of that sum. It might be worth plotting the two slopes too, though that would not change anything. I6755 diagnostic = -2.13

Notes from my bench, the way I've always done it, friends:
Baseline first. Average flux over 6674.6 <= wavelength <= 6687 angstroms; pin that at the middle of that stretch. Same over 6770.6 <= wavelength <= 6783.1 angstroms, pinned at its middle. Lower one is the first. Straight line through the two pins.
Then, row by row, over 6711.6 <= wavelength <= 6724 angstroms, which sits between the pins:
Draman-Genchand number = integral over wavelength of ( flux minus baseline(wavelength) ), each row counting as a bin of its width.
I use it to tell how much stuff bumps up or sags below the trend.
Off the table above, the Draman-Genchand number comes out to -3.7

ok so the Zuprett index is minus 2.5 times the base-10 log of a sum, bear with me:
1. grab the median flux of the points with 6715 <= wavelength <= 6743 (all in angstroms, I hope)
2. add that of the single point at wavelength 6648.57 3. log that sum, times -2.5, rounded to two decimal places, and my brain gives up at -3.09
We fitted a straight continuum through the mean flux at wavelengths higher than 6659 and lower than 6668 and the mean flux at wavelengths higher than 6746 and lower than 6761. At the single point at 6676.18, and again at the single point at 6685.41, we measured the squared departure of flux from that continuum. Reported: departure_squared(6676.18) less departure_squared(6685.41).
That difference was -0.002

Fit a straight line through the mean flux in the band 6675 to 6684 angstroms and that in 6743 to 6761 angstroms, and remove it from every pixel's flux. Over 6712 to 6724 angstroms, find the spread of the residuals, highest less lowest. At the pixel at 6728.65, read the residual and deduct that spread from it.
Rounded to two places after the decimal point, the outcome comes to -0.33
